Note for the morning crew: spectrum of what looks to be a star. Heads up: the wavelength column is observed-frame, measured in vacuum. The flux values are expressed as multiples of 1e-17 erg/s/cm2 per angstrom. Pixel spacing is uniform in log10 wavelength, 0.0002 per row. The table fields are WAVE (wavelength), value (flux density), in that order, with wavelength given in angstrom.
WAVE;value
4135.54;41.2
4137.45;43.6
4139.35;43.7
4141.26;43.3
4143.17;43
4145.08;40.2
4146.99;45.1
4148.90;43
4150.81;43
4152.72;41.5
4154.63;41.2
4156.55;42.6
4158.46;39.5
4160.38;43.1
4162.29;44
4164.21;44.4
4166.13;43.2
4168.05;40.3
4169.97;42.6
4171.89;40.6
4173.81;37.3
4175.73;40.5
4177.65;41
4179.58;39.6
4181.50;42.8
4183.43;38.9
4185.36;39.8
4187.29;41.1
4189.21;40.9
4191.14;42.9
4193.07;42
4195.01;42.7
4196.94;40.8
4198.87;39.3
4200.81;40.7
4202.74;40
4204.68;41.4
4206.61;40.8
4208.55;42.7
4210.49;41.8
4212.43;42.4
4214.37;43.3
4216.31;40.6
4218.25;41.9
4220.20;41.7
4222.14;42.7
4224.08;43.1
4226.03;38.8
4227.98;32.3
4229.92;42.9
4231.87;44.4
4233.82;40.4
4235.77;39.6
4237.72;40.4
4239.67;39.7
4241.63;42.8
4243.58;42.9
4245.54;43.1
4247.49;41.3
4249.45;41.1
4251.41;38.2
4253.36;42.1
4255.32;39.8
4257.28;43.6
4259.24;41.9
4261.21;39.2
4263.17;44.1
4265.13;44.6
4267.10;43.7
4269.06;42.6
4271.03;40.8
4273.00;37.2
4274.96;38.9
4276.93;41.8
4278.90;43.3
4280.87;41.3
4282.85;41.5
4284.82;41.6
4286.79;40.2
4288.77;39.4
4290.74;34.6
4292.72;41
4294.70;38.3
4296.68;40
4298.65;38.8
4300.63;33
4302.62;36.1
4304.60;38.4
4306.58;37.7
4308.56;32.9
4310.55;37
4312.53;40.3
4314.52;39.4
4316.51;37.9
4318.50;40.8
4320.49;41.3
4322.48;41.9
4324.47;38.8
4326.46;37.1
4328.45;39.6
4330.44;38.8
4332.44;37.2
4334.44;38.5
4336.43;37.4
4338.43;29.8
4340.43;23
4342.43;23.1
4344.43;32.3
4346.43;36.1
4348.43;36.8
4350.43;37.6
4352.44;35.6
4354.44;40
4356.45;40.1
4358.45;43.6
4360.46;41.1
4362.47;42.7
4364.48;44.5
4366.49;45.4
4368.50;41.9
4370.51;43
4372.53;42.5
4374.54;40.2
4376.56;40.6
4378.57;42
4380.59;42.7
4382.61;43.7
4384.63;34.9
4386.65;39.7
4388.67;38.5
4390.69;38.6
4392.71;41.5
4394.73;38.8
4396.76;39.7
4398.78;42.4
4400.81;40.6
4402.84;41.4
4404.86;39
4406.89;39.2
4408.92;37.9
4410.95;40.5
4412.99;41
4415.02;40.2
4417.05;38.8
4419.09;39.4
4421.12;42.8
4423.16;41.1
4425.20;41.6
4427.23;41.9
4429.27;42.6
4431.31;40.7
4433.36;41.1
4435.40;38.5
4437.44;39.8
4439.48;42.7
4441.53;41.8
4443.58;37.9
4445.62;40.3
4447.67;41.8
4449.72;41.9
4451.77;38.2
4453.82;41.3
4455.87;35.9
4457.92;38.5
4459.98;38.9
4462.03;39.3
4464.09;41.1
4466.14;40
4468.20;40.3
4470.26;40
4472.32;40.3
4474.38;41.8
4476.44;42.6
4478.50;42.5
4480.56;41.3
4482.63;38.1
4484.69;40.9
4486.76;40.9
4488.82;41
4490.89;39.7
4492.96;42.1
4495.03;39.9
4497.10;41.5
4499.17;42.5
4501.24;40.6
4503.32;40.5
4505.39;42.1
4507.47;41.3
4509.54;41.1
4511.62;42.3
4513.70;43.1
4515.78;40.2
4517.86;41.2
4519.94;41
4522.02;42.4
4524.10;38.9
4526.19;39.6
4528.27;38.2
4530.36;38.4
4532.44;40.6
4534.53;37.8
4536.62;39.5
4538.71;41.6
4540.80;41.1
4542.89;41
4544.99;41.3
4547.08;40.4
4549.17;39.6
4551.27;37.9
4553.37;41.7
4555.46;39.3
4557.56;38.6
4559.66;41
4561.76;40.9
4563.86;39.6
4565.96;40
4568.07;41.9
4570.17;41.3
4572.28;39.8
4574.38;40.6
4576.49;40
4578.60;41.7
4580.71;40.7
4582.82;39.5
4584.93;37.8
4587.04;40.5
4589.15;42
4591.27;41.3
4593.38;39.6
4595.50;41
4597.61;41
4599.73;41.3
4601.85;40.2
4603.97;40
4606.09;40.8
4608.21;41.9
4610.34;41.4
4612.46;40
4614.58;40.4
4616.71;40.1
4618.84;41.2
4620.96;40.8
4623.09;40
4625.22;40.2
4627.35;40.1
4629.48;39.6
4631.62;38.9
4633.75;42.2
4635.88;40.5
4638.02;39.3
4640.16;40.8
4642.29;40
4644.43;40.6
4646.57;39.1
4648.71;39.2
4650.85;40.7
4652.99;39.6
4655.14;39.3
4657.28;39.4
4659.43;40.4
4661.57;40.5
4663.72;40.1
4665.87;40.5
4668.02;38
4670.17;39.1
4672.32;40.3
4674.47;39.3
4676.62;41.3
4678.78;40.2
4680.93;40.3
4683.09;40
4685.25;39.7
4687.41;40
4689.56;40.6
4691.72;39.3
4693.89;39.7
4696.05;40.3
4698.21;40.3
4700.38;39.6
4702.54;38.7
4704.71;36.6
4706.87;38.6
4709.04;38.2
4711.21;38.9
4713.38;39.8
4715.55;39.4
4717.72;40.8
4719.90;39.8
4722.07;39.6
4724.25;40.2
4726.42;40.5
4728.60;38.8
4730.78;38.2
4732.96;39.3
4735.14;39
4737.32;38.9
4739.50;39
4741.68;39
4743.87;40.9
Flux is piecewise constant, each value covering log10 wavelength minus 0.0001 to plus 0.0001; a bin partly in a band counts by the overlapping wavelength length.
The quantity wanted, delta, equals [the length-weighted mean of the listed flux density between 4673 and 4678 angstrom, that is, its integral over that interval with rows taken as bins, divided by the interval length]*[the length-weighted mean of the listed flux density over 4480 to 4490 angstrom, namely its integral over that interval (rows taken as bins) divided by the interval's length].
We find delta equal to 1627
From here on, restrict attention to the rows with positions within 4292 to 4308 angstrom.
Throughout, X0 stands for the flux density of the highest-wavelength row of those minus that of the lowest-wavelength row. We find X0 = -3.3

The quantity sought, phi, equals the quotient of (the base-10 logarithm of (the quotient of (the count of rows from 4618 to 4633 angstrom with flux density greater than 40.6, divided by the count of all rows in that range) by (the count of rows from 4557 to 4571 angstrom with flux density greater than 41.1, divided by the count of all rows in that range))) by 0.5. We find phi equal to 0.00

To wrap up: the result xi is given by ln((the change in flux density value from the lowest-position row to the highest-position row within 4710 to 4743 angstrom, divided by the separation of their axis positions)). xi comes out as -5.72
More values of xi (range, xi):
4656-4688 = -3.92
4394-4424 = -2.51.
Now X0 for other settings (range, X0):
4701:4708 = -0.1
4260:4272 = 1.6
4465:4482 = 1.3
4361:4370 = -0.8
